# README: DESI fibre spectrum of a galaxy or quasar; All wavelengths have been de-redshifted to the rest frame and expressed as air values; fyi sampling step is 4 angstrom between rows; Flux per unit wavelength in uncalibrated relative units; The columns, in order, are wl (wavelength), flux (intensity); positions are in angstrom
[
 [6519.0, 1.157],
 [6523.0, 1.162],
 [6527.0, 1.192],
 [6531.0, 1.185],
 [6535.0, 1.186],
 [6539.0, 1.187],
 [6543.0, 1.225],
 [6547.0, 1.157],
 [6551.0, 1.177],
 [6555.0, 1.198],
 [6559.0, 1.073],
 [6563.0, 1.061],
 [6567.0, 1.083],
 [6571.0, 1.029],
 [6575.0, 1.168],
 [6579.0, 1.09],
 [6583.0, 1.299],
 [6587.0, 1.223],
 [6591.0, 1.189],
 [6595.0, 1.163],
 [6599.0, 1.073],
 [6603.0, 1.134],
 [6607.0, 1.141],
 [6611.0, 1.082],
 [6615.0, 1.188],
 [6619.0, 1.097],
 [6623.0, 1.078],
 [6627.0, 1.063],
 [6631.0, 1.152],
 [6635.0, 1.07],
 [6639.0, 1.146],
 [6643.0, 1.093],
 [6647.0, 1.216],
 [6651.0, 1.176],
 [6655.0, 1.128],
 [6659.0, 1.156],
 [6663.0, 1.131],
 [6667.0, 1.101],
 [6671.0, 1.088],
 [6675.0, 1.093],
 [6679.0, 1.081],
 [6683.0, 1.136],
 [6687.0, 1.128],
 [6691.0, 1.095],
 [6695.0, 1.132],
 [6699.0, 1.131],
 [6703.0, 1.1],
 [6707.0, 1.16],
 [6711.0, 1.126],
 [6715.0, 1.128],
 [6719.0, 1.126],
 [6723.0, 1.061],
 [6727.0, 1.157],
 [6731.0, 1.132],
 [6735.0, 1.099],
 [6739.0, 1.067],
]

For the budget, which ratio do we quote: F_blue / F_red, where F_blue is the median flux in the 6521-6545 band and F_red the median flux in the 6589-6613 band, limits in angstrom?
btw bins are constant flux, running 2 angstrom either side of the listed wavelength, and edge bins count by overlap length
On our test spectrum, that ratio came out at 1.04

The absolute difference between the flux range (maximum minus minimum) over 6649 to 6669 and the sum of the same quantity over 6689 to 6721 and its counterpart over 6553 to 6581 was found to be 0.16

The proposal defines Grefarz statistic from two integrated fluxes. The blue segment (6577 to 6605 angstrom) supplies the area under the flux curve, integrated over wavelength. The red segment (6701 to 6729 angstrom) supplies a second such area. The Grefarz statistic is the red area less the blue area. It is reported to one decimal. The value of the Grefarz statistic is -1.3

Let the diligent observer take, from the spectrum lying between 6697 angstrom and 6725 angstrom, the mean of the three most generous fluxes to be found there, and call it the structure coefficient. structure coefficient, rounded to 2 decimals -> 1.14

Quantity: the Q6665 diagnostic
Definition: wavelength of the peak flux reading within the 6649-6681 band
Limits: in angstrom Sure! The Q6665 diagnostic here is 6651.0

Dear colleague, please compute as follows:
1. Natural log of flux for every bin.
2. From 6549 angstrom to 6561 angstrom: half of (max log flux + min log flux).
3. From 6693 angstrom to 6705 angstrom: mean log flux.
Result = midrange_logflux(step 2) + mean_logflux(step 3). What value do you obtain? 0.24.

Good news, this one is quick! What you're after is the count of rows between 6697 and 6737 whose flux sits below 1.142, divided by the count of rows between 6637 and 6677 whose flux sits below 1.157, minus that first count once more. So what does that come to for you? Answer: -7.0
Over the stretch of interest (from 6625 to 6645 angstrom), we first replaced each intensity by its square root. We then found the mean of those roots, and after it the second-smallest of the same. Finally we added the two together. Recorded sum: 2.09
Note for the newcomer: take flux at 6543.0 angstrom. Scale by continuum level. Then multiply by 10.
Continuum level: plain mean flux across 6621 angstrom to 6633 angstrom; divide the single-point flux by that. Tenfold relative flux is 11.2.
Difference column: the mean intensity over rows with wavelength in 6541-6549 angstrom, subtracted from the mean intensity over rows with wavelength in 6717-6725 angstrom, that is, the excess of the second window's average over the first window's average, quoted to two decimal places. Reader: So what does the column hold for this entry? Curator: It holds -0.10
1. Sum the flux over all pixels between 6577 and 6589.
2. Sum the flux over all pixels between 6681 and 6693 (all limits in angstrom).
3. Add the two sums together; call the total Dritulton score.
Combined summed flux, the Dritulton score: 6.97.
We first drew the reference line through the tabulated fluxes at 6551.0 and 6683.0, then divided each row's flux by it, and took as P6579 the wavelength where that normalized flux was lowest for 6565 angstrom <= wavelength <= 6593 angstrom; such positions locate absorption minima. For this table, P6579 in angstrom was 6571.0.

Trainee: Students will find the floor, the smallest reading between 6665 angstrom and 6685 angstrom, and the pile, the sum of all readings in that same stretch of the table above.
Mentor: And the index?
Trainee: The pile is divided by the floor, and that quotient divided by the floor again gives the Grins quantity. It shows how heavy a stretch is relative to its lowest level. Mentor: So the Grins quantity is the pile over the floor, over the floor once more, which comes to 4.7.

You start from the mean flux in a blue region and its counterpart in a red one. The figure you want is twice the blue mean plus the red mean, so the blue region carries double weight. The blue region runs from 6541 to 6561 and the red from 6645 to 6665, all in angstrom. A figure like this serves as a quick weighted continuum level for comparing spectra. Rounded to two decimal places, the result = 3.49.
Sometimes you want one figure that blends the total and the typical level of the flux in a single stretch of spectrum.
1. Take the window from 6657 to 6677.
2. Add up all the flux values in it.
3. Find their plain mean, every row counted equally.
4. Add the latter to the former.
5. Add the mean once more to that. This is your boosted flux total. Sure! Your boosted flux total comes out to 7.80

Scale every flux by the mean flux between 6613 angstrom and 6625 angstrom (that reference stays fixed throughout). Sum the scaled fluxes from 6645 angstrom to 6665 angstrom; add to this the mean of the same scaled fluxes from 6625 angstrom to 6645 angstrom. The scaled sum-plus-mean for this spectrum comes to 6.17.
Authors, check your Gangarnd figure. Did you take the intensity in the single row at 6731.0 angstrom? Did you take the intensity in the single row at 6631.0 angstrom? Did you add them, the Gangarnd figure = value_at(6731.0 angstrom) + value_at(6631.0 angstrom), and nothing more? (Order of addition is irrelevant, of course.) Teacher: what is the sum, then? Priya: 2.28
